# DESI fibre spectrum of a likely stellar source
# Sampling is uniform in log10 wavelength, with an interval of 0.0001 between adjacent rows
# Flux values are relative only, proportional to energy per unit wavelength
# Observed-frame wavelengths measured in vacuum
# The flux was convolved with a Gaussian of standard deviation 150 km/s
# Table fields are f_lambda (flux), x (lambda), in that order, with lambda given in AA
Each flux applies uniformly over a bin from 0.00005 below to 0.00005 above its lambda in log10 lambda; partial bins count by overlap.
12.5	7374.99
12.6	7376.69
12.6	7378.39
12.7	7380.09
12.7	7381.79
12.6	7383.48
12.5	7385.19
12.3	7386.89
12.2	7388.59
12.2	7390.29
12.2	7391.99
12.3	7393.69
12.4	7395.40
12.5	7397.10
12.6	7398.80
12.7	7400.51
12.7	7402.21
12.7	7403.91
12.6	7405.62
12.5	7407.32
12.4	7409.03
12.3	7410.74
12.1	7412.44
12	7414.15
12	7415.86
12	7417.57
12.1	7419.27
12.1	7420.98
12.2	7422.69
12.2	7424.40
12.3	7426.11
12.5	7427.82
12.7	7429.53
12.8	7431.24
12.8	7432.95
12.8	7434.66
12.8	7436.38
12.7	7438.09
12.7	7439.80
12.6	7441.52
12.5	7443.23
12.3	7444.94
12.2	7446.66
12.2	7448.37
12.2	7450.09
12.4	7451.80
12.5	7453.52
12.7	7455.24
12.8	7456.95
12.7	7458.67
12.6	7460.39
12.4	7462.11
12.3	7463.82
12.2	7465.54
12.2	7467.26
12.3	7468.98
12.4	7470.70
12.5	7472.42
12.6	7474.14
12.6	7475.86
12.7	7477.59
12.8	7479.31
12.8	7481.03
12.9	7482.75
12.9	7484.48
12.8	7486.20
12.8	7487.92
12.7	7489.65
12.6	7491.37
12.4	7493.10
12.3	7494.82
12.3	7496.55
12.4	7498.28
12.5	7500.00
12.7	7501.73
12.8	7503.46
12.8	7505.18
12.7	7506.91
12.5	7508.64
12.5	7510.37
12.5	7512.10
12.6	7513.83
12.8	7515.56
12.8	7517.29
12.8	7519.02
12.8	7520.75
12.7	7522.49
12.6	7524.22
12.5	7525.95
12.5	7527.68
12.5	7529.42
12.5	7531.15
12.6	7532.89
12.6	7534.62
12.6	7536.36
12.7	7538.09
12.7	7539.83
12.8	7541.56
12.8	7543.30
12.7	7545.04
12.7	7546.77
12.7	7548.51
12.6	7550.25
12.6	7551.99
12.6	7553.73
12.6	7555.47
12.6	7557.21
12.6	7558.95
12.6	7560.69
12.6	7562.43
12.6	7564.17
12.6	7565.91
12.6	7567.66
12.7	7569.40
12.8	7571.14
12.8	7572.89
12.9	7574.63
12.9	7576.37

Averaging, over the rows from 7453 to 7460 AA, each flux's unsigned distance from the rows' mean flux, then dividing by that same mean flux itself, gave 0.0069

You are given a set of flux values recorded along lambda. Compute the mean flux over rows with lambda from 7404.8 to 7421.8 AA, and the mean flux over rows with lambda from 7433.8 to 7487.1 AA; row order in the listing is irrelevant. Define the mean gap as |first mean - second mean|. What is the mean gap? 0.34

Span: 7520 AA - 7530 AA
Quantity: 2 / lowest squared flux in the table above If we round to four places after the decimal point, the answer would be 0.0128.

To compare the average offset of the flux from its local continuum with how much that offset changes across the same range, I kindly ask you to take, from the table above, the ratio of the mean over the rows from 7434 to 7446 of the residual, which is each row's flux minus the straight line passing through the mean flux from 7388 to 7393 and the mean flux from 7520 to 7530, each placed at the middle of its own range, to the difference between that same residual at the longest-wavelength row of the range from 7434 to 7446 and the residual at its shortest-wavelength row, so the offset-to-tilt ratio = -0.5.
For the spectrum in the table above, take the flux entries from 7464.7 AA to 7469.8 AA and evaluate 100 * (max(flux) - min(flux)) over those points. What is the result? 10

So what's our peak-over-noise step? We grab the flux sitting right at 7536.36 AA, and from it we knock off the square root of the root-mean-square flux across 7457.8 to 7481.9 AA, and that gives 9.06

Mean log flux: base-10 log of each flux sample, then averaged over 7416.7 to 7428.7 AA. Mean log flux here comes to 1.09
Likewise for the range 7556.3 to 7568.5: 1.10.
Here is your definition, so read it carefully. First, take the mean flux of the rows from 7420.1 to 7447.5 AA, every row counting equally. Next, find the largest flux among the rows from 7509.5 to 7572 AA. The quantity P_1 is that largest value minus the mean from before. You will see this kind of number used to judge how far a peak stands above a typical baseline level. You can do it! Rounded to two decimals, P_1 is 0.29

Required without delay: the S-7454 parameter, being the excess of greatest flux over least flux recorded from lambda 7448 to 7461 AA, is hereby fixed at 0.60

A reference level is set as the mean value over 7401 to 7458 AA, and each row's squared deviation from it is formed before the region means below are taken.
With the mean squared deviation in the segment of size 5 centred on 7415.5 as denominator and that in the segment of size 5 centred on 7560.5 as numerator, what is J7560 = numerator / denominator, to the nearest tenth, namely 0.1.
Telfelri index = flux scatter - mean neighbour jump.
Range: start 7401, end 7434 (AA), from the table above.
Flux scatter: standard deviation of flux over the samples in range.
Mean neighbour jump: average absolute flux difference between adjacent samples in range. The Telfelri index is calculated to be 0.20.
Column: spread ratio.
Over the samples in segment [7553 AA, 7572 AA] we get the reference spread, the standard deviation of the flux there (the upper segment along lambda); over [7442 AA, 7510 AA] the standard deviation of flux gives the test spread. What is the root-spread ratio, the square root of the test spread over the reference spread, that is 1.9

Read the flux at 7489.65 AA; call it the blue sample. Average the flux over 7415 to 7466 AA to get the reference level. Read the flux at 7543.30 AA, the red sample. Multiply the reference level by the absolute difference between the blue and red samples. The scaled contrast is 1.2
